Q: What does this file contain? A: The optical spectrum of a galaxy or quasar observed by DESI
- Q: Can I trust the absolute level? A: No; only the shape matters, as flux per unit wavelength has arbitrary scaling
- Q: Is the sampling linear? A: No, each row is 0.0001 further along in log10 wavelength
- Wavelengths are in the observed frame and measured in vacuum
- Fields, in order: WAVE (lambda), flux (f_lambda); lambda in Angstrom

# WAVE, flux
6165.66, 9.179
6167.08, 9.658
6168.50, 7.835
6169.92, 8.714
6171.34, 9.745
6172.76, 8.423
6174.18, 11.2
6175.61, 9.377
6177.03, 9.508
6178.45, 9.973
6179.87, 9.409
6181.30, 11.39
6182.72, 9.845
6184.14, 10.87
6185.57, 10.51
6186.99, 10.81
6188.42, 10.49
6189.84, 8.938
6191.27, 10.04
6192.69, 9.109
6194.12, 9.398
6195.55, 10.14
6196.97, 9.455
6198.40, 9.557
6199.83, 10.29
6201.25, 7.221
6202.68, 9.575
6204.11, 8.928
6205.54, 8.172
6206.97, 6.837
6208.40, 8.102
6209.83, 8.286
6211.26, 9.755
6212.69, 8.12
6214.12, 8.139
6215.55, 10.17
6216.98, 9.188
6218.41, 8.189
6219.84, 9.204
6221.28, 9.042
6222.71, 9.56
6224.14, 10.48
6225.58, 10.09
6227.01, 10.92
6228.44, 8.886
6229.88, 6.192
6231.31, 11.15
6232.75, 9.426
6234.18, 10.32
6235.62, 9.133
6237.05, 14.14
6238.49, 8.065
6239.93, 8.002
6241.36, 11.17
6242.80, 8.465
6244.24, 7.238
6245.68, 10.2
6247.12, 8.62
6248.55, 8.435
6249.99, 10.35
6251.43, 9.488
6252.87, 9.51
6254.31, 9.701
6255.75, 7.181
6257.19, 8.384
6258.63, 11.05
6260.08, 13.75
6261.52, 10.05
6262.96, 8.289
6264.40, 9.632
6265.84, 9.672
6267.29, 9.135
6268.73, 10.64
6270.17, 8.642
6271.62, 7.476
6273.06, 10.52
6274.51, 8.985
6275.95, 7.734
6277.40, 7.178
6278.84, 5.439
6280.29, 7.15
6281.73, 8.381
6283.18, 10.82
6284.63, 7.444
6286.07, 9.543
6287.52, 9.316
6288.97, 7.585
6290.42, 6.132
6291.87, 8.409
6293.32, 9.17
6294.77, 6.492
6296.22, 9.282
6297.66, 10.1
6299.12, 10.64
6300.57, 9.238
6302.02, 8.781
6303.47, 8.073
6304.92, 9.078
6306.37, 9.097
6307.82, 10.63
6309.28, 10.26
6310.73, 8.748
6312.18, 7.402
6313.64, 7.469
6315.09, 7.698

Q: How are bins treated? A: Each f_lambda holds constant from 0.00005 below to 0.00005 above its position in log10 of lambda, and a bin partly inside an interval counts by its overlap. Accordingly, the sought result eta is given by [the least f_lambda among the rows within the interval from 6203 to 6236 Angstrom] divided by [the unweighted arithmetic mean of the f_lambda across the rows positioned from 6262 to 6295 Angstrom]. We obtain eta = 0.735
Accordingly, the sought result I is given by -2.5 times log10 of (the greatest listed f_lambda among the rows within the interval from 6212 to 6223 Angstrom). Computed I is -2.52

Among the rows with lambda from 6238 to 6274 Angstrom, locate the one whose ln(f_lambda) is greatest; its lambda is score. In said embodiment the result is 6260.08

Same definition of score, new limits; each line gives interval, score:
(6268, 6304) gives 6283.18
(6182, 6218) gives 6184.14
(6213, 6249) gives 6237.05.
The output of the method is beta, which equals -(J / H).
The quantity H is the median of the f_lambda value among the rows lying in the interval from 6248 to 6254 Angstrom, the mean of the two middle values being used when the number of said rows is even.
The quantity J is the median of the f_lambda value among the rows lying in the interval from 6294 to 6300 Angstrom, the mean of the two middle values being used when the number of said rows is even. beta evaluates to -1.02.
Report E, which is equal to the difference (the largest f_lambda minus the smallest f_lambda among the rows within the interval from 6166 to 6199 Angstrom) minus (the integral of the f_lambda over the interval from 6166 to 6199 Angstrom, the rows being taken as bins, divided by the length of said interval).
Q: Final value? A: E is -6.2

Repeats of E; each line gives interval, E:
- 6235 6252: -2.5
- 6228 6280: -0.5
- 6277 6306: -3.1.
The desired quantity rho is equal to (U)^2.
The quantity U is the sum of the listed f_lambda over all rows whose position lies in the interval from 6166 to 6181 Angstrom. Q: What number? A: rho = 8806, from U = 94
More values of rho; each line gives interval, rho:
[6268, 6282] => 6748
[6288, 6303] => 7367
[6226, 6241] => 9261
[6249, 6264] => 9556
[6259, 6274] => 9566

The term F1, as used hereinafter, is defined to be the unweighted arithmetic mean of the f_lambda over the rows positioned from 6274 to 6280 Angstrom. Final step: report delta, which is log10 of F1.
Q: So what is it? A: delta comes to 0.87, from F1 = 7.3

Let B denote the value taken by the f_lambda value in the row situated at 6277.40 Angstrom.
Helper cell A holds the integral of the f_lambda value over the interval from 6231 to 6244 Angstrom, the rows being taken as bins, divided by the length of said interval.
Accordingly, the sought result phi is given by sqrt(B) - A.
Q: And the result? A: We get -7.2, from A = 9.85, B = 7.178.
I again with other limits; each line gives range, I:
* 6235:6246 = -2.88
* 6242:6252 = -2.54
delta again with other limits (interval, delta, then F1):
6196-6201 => 0.99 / 9.8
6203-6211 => 0.91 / 8.1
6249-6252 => 1.00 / 9.9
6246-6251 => 0.96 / 9.1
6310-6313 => 0.91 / 8.1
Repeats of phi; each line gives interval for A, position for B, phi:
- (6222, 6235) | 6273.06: -6.4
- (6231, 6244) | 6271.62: -7.1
